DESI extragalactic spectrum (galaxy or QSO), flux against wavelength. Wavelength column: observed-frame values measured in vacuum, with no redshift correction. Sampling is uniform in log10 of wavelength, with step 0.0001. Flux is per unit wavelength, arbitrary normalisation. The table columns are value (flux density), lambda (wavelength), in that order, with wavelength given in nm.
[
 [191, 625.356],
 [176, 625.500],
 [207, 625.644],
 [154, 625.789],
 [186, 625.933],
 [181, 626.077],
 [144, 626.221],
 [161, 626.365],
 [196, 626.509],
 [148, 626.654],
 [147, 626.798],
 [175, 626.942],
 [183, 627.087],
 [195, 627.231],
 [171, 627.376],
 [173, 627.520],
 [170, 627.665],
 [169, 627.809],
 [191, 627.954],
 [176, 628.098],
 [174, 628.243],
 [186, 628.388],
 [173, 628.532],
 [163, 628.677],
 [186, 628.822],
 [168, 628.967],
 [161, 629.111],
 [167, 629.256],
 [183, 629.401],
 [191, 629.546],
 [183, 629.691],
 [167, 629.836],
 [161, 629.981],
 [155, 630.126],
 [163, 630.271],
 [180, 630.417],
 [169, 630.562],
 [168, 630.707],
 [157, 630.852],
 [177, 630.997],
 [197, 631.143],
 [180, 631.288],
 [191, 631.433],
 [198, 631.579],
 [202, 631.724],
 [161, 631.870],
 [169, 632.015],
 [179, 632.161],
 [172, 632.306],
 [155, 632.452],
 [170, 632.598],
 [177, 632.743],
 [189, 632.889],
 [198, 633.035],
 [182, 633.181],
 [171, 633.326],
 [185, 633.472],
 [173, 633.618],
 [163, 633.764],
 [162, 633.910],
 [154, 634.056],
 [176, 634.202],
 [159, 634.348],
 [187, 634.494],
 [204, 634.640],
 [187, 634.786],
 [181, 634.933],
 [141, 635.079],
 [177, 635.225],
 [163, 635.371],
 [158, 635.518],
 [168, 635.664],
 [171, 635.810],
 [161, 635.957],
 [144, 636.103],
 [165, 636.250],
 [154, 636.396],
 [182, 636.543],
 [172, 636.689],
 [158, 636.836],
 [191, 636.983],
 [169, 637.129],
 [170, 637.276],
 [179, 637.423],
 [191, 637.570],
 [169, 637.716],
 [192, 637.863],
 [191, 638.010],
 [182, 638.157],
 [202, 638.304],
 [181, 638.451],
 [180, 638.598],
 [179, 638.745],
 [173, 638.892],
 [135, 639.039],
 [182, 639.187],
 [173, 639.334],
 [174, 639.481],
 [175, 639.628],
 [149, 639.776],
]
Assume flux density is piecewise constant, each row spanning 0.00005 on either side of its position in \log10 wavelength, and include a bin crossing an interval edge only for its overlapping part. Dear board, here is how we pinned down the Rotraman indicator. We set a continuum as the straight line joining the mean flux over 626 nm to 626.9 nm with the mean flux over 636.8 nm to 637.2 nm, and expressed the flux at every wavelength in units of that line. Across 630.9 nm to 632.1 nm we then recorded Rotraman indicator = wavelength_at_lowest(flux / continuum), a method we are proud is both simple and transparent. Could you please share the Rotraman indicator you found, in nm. 631.870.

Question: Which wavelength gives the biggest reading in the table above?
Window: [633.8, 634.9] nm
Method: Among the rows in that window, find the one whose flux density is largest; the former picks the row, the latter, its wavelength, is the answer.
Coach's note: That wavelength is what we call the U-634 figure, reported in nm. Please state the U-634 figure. 634.640 nm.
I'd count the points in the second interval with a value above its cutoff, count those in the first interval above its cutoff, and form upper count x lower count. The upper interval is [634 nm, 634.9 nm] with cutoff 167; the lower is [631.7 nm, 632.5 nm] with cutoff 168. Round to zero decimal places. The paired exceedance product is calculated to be 16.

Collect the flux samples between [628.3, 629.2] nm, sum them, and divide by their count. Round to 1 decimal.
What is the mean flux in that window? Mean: 172.8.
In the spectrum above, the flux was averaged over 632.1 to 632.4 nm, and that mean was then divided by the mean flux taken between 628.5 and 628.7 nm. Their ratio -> 1.04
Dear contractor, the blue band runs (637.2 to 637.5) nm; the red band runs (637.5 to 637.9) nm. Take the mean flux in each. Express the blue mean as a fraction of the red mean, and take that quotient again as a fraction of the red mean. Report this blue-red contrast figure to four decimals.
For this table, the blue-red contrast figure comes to 0.0052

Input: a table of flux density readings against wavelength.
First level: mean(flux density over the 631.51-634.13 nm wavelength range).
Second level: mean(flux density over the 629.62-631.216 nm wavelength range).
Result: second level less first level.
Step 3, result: -4.9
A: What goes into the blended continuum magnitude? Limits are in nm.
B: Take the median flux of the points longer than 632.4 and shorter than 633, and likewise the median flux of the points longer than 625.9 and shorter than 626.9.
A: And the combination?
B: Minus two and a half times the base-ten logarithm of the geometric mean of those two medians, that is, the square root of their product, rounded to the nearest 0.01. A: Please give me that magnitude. -5.56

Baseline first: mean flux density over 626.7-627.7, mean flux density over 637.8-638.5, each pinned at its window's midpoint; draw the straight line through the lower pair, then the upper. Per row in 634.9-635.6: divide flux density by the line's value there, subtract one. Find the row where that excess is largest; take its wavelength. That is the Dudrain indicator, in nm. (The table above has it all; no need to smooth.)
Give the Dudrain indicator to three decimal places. 634.933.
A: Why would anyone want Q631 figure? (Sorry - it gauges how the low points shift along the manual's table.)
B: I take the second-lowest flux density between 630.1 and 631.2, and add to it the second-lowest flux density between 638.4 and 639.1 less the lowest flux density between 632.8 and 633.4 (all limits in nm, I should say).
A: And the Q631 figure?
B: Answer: 159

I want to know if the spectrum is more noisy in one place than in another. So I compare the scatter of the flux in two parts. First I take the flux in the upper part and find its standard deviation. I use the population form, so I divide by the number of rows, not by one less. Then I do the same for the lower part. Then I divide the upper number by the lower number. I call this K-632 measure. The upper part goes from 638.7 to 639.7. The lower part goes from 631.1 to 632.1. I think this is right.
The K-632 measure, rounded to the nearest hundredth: 1.01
